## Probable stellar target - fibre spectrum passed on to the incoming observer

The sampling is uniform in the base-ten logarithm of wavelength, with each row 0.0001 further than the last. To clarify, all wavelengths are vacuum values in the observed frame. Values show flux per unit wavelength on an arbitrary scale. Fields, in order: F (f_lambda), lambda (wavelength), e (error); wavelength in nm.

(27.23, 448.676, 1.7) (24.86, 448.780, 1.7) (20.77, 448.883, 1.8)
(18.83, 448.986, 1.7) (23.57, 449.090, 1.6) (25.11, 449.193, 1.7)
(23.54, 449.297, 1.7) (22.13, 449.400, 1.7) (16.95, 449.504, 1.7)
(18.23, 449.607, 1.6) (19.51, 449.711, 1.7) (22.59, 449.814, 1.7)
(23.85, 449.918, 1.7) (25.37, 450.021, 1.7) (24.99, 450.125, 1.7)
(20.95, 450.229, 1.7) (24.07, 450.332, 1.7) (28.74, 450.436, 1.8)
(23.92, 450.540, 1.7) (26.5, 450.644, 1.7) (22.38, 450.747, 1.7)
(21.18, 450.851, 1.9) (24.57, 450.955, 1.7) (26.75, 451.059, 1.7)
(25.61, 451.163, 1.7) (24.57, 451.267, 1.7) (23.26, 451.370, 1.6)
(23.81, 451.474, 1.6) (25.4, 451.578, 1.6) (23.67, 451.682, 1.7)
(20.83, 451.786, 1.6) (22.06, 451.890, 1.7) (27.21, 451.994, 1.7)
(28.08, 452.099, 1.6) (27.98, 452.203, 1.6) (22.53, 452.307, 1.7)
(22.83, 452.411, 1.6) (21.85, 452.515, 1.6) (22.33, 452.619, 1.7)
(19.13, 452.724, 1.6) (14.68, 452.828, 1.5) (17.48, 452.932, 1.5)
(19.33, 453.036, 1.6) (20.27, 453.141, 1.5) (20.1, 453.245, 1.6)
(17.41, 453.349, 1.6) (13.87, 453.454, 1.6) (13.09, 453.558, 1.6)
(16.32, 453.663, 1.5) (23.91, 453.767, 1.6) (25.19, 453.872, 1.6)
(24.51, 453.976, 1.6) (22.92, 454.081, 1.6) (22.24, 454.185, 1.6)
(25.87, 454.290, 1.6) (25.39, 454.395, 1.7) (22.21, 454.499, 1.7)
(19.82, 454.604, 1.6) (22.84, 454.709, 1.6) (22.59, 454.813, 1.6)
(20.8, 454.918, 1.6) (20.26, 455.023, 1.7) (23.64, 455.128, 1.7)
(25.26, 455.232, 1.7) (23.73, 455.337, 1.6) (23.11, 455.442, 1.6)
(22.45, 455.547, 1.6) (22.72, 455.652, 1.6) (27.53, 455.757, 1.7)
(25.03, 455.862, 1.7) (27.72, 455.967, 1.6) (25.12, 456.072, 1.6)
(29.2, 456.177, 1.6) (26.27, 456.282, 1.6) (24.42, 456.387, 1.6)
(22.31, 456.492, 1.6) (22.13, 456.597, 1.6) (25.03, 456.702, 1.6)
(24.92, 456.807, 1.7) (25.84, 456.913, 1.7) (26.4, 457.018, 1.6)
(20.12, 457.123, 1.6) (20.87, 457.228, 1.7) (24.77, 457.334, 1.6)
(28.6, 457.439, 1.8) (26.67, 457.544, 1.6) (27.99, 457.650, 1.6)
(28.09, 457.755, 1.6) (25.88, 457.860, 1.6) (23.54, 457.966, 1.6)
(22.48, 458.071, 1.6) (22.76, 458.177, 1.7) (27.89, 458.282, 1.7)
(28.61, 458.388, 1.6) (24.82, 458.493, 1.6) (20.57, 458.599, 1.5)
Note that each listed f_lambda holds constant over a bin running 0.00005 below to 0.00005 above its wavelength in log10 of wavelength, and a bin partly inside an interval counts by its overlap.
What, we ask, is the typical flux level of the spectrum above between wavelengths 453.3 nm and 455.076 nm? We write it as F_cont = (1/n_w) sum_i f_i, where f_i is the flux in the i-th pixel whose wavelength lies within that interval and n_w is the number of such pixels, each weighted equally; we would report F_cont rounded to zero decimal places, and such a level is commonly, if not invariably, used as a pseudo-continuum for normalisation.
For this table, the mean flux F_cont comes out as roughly 21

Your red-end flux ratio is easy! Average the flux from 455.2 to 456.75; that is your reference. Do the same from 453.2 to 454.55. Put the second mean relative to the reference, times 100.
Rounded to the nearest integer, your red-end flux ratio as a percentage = 85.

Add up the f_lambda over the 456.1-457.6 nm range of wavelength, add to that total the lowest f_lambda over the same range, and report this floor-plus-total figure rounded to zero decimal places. 368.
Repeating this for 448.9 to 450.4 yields 327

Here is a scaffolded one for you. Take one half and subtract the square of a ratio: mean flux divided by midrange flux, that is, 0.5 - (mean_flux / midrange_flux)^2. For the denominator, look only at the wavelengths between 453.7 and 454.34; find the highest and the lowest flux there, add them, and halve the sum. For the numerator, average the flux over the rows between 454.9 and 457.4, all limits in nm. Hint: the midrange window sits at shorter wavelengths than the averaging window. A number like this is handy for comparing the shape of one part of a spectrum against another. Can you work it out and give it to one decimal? -0.5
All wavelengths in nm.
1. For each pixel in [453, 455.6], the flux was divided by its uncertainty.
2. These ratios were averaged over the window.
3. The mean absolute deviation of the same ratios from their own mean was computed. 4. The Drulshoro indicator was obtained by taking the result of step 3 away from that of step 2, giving 11.8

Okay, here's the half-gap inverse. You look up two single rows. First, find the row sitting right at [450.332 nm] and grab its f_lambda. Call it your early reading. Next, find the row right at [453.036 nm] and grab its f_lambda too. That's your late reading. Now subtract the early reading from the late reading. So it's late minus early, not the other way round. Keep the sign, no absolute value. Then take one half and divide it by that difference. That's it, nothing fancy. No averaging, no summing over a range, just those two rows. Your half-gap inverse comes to -0.1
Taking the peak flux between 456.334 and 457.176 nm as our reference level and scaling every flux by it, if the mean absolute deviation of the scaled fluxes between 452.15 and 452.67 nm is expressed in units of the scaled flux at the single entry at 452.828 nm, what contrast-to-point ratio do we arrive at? 0.12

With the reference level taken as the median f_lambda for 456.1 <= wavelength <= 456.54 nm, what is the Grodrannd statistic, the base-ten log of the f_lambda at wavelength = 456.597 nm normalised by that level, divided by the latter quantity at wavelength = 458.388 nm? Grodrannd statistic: -1.1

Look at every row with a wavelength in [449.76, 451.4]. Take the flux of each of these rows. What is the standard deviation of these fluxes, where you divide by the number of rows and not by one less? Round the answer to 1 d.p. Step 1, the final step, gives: 2.0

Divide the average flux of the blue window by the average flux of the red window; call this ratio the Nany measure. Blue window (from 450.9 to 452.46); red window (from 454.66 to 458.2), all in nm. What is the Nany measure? 1.01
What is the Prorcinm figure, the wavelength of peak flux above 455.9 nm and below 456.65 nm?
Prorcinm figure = 456.177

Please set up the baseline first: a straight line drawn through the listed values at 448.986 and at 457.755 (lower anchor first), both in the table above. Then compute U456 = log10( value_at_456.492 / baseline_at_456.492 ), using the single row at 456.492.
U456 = -0.08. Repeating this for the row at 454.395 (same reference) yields 0.01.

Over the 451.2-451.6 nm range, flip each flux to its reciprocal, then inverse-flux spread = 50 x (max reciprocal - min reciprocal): 0.18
